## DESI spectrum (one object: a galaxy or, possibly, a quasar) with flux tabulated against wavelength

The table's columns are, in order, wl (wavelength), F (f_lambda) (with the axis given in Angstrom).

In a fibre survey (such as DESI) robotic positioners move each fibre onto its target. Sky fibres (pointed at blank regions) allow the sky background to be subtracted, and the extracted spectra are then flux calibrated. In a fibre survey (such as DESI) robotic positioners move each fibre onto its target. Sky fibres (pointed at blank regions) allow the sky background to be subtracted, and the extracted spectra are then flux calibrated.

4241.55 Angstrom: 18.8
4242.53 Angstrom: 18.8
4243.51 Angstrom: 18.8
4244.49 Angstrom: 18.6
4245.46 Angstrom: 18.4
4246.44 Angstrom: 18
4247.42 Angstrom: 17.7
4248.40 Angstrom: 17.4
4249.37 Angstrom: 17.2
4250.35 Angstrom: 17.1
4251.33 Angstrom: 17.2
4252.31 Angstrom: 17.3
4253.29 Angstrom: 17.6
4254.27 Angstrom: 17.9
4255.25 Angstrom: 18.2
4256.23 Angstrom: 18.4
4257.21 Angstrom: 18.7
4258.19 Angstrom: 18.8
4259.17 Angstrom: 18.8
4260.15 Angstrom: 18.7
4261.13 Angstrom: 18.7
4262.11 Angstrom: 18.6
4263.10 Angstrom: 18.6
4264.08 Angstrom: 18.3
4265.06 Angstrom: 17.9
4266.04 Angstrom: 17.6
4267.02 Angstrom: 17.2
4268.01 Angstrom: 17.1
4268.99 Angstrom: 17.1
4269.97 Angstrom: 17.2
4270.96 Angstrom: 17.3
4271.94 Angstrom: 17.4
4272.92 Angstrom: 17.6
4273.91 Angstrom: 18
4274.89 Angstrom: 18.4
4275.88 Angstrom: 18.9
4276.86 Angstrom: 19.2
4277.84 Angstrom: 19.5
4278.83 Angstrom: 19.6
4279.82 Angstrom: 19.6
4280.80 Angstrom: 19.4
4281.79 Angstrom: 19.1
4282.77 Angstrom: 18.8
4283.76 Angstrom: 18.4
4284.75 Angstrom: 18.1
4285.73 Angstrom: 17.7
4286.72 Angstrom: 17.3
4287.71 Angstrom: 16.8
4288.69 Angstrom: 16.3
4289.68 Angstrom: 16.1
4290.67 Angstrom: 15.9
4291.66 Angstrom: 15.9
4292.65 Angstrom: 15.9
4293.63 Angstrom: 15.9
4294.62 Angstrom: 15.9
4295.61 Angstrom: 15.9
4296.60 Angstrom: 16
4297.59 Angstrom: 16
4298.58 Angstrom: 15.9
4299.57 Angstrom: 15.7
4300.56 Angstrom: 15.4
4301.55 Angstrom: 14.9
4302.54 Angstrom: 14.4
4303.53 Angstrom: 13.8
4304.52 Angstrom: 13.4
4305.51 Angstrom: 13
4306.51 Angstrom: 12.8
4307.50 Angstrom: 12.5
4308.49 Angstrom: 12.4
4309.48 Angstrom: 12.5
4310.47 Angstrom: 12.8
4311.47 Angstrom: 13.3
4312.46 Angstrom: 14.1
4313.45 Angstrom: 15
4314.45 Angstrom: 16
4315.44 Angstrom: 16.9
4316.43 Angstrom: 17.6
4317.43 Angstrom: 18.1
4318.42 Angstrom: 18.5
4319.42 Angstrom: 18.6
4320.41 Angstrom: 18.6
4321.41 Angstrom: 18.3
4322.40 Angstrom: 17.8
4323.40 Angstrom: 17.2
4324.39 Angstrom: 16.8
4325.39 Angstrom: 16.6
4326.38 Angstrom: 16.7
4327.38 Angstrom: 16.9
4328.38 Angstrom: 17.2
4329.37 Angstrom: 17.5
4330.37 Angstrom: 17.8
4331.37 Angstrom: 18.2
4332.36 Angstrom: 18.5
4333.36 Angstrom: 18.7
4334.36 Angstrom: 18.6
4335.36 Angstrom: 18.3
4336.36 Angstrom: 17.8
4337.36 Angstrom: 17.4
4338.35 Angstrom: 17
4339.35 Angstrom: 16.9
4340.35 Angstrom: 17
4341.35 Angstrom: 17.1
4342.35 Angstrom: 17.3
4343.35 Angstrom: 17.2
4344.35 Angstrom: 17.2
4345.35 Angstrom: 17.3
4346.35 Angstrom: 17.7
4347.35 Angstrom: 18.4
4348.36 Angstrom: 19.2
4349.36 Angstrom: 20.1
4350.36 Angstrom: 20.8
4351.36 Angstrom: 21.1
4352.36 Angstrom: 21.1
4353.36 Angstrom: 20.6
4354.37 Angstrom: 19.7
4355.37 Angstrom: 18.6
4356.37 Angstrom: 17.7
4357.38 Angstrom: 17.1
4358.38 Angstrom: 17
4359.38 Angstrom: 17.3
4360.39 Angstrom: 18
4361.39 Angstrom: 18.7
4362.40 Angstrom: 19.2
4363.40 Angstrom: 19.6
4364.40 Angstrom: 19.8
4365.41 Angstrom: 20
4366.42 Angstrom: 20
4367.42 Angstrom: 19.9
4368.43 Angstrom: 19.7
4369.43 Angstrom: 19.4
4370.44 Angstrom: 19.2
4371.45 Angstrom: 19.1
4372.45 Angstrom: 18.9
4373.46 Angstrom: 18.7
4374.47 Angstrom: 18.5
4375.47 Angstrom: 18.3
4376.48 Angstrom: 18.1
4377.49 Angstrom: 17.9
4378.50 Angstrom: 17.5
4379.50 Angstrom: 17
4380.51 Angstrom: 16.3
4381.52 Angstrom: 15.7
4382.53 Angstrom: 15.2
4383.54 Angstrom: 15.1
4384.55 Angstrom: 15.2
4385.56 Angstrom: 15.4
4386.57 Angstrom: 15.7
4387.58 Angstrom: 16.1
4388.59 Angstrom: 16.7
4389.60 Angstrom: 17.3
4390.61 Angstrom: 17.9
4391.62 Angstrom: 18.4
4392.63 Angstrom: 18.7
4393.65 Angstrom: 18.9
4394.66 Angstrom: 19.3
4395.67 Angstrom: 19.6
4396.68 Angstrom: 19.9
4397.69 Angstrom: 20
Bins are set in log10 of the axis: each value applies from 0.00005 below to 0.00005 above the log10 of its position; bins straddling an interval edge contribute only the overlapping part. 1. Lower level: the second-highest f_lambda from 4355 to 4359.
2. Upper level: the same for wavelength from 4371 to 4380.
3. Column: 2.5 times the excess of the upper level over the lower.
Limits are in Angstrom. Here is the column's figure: 3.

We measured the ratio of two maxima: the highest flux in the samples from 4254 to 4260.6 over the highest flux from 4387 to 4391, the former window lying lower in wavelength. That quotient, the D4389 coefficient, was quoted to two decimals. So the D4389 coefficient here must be 1.05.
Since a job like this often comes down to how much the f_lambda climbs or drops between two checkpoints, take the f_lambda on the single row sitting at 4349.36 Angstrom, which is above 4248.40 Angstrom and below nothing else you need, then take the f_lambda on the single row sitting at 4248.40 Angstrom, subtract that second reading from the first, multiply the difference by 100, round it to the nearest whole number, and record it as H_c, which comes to 270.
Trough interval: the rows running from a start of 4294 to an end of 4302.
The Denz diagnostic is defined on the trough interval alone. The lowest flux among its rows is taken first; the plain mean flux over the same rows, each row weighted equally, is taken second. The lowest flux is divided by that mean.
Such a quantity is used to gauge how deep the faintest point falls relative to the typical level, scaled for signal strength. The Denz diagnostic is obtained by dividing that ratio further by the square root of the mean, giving 0.239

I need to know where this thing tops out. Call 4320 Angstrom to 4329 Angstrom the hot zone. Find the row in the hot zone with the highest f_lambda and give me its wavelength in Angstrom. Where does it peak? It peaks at 4320.41 Angstrom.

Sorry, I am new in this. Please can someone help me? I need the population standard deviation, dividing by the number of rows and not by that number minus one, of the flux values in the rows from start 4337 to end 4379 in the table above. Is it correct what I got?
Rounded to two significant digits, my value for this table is 1.3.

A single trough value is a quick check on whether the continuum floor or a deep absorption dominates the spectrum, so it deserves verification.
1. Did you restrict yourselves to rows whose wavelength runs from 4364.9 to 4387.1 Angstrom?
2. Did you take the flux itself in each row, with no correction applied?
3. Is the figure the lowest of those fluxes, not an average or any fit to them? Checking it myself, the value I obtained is 15.1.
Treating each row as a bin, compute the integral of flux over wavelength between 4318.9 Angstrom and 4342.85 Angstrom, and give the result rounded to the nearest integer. 422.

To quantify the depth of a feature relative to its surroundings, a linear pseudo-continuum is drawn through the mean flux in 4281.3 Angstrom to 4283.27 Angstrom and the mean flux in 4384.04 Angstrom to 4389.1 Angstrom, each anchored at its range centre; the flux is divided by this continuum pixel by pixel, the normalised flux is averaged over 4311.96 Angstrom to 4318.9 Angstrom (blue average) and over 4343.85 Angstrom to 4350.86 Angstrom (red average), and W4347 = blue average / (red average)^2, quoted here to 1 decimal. 0.8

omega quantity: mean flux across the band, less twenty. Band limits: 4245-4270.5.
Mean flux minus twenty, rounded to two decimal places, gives -2.09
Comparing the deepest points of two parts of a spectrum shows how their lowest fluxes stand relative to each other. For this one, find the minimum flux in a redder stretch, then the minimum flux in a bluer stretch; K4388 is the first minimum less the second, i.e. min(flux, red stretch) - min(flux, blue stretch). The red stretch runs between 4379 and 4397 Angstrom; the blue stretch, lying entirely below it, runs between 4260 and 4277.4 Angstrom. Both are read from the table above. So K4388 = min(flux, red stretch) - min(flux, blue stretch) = -2.0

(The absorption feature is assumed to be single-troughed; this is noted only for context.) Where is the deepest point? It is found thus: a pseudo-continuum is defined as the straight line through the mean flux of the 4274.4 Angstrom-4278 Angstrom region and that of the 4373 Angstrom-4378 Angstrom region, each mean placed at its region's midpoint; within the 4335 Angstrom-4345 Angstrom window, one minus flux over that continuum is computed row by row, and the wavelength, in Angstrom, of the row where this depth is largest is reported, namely 4339.35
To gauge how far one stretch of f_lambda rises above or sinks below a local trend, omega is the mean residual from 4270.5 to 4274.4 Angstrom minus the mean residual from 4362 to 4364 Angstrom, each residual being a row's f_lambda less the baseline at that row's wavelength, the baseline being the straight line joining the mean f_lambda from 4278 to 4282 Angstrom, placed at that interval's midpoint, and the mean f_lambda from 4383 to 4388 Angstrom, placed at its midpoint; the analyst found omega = -5.2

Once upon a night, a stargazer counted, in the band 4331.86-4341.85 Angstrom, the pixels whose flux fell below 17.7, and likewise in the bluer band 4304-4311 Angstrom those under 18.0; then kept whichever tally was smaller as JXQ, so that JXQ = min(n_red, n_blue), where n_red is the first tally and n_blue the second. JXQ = 5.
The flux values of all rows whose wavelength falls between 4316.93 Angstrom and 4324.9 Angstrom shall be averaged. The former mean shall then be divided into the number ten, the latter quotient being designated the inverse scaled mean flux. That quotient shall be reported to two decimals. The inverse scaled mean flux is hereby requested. 0.56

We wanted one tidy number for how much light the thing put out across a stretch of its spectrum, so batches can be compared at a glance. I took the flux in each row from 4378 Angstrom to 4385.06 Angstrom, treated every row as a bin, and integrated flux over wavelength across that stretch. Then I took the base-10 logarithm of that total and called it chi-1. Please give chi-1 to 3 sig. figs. 2.05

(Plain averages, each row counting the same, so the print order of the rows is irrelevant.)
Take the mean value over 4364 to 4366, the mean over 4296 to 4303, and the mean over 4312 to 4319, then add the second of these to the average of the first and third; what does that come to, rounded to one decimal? 33.7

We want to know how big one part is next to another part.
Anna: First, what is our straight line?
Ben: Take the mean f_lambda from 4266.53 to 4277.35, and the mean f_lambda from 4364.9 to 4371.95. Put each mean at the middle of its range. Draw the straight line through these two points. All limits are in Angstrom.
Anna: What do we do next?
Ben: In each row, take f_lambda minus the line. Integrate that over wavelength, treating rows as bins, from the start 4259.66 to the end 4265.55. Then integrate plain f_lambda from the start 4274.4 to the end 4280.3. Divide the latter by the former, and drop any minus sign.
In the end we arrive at 22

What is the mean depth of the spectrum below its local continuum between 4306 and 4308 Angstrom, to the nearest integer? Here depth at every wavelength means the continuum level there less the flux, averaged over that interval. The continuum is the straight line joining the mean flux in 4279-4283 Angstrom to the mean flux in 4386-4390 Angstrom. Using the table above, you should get 6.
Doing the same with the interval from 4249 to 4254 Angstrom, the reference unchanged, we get 3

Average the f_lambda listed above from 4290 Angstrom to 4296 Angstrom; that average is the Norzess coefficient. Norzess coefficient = 15.9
